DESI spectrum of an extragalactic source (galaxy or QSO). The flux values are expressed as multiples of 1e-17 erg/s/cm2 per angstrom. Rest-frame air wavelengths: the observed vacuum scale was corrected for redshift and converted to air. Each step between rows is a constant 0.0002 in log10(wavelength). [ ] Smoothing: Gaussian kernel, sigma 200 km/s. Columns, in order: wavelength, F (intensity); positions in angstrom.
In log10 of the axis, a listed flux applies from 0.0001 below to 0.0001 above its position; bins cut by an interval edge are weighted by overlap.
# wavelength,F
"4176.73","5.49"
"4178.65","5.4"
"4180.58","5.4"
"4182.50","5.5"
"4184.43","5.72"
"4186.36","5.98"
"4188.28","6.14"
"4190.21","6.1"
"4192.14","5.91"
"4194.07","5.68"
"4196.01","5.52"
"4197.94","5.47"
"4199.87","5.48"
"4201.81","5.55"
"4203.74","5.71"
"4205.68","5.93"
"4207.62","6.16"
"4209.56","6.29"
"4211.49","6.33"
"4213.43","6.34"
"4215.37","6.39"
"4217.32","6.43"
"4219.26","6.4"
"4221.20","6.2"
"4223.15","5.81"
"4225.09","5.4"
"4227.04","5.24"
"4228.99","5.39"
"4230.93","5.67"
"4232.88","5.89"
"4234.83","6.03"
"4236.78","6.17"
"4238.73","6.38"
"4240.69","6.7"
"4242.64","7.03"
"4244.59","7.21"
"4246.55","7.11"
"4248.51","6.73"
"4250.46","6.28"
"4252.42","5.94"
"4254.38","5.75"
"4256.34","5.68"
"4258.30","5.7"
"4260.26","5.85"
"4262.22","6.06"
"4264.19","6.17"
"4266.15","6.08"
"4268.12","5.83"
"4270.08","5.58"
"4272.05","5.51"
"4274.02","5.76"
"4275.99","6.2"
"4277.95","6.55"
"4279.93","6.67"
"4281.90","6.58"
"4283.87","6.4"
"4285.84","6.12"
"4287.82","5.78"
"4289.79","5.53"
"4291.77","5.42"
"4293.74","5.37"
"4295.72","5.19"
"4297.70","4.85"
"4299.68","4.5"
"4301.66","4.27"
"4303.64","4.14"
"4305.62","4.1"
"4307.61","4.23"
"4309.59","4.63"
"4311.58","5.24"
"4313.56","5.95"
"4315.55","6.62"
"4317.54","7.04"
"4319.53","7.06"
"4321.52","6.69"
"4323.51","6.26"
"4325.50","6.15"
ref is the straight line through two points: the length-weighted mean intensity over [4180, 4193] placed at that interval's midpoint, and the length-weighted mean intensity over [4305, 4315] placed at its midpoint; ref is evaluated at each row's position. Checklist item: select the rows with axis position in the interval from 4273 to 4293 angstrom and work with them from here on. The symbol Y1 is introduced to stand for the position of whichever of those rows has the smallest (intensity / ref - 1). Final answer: 4291.77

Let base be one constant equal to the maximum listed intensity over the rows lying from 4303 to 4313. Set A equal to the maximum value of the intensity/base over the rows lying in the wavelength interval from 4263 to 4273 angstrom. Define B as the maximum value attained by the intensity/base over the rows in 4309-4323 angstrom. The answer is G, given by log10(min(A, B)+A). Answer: 0.372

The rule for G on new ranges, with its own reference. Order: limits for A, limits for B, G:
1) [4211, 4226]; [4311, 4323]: 0.390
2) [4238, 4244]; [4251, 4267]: 0.401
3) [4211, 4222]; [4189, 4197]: 0.379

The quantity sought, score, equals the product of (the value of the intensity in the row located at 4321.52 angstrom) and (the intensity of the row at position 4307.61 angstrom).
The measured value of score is 28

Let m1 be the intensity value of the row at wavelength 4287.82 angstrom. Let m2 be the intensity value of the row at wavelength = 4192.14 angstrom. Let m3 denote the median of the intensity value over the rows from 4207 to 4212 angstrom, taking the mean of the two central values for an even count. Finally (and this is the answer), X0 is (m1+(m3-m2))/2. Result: 3.08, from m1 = 5.78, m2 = 5.91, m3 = 6.29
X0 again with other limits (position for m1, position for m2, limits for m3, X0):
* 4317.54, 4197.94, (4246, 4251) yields 4.15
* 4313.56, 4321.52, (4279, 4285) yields 2.92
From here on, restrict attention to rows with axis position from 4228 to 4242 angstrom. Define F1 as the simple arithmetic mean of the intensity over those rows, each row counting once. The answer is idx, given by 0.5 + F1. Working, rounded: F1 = 6.03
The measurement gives 6.5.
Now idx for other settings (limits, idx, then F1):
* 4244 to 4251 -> 7.3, 6.83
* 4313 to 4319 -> 7.0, 6.54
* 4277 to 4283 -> 7.1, 6.60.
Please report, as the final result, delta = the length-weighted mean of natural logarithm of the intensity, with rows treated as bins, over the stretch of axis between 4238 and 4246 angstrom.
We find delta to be 1.92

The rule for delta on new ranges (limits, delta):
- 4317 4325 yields 1.90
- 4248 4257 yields 1.80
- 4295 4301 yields 1.57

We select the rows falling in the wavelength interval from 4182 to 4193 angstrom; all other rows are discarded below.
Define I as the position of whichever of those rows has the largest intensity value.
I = 4188.28 angstrom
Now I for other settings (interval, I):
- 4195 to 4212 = 4211.49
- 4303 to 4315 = 4313.56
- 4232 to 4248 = 4244.59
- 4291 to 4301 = 4291.77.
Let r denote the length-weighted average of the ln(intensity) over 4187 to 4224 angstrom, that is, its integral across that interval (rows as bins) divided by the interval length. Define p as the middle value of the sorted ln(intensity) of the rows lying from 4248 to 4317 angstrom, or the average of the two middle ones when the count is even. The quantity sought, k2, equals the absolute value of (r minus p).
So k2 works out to 0.038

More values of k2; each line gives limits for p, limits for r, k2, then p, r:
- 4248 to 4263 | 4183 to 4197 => 0.008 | 1.77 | 1.766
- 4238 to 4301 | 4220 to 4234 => 0.057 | 1.79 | 1.735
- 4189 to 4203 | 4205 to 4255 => 0.108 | 1.71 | 1.822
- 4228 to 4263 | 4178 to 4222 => 0.023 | 1.80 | 1.776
